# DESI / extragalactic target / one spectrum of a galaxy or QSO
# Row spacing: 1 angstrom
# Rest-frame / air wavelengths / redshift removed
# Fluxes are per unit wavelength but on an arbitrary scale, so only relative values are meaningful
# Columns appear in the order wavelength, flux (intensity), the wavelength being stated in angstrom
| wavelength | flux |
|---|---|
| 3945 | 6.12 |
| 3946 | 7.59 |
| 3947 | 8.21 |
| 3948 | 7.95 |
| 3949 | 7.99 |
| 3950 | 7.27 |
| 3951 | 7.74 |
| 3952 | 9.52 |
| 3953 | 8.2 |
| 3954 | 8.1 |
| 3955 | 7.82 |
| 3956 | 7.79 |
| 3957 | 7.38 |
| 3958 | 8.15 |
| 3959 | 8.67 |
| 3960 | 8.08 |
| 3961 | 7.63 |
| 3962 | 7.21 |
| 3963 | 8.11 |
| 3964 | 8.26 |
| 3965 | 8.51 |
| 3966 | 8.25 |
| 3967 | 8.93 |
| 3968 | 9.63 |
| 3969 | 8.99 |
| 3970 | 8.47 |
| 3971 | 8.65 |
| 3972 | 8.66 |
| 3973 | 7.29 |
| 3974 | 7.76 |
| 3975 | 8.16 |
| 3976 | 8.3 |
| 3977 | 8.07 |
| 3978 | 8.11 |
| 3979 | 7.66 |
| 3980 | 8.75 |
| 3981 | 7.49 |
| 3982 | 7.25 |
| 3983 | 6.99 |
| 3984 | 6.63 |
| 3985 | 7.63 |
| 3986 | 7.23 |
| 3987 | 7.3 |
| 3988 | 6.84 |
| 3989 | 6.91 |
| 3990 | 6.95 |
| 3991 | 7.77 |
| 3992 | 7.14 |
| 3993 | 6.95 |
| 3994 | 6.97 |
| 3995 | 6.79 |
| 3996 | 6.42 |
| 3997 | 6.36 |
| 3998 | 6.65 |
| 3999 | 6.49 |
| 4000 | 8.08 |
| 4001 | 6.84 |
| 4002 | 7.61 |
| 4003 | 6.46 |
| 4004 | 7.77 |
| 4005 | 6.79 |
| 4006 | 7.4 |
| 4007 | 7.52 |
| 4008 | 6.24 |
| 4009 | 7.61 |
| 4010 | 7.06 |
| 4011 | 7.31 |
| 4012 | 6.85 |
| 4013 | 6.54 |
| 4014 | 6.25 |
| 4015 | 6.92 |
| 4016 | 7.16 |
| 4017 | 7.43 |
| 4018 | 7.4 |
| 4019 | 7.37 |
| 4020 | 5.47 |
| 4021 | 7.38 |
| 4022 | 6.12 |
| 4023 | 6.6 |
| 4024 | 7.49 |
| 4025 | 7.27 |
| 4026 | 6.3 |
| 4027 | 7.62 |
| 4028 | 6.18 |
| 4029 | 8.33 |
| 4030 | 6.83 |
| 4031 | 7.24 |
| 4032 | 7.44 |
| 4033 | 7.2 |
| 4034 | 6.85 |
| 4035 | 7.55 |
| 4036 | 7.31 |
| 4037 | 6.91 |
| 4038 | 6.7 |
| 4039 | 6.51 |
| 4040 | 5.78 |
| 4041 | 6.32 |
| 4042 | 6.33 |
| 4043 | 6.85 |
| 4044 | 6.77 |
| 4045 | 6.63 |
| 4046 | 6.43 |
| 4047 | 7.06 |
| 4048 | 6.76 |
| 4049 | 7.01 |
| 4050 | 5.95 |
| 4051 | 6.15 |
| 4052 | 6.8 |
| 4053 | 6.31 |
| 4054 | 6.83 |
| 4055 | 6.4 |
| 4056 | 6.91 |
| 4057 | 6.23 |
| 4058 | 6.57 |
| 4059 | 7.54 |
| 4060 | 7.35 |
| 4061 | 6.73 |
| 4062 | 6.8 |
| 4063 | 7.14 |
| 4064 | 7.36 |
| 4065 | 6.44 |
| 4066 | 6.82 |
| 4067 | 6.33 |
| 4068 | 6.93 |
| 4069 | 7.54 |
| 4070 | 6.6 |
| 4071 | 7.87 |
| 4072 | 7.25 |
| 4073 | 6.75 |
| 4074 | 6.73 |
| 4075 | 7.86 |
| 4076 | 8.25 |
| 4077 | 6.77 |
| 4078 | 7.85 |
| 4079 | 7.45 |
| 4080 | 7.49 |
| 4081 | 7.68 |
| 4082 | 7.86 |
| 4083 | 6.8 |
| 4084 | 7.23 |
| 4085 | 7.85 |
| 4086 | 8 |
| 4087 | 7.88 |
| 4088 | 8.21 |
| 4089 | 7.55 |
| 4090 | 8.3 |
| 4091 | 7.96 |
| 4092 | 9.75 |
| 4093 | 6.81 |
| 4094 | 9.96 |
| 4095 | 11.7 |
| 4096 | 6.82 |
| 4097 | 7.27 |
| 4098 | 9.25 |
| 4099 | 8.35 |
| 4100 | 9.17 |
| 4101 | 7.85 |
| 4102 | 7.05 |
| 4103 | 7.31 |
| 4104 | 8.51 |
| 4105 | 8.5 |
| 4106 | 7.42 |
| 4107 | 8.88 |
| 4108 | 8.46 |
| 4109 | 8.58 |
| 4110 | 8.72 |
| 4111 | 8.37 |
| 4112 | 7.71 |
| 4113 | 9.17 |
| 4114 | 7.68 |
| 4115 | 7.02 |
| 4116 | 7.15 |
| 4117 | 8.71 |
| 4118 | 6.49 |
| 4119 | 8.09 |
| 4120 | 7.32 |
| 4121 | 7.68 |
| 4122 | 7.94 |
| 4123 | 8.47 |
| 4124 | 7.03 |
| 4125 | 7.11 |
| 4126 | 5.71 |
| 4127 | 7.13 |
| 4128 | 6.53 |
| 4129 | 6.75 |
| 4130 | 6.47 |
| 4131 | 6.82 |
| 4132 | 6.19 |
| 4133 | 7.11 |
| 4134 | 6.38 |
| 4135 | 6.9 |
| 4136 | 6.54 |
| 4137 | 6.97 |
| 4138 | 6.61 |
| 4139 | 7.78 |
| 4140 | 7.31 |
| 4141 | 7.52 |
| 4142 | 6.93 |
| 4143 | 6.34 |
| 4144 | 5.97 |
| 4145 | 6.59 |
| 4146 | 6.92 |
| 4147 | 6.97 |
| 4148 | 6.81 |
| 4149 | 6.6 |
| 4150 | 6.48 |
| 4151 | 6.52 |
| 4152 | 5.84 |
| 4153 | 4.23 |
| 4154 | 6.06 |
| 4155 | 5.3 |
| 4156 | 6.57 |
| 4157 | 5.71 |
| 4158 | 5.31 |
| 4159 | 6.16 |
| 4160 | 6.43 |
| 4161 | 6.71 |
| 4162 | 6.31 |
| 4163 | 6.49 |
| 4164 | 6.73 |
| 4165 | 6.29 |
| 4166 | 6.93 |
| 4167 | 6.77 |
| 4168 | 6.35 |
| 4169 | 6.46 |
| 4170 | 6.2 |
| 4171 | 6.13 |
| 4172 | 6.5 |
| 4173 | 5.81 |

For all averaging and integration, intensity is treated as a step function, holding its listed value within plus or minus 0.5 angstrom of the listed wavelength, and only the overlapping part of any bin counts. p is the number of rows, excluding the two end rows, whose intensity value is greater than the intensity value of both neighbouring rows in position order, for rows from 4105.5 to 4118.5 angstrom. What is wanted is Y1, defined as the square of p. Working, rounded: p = 4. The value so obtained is 16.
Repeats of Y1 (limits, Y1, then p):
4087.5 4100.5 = 16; 4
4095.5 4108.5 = 16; 4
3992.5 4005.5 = 25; 5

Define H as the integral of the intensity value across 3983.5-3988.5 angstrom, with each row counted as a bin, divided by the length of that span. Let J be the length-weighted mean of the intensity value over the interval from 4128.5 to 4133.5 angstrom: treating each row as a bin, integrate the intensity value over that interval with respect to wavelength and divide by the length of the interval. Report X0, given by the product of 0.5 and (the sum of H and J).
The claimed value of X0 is 6.9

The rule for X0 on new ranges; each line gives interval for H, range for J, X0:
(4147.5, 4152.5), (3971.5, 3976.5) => 7.2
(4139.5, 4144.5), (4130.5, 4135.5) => 6.7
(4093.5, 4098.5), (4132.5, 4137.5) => 7.9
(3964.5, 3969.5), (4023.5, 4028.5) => 7.9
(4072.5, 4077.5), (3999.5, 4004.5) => 7.3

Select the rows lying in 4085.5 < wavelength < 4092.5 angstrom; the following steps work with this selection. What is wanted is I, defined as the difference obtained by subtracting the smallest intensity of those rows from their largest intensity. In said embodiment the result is 2.2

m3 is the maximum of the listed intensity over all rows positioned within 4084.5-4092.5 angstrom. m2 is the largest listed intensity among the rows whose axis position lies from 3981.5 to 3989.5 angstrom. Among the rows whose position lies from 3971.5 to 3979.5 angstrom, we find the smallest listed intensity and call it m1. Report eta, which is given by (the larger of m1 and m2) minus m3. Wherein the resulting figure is -2.1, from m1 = 7.29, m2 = 7.63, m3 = 9.75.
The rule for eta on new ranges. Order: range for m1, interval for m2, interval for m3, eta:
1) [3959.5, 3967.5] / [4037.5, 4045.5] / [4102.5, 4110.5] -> -1.7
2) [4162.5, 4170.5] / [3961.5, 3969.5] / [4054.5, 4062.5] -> 2.1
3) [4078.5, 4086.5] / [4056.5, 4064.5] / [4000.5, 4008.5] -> -0.2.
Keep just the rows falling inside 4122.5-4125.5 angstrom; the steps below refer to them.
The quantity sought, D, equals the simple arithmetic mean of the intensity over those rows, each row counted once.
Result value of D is 7.5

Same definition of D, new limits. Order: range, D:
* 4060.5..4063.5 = 6.9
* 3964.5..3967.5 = 8.6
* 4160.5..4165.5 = 6.5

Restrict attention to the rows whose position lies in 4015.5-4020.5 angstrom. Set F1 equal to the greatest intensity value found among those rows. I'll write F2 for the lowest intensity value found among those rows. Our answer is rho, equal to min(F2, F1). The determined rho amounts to 5.5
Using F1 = 7.43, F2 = 5.47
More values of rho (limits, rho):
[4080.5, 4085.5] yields 6.8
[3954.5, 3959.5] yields 7.4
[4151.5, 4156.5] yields 4.2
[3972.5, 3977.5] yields 7.3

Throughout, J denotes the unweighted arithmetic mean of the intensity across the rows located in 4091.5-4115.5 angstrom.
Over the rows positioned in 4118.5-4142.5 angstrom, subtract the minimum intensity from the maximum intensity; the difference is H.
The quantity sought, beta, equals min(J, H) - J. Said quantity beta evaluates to -5.6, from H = 2.76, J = 8.3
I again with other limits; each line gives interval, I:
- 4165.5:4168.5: 0.6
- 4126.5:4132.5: 0.9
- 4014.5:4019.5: 0.5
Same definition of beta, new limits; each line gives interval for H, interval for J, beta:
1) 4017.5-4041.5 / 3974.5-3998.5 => -4.4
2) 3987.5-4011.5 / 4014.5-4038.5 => -5.2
